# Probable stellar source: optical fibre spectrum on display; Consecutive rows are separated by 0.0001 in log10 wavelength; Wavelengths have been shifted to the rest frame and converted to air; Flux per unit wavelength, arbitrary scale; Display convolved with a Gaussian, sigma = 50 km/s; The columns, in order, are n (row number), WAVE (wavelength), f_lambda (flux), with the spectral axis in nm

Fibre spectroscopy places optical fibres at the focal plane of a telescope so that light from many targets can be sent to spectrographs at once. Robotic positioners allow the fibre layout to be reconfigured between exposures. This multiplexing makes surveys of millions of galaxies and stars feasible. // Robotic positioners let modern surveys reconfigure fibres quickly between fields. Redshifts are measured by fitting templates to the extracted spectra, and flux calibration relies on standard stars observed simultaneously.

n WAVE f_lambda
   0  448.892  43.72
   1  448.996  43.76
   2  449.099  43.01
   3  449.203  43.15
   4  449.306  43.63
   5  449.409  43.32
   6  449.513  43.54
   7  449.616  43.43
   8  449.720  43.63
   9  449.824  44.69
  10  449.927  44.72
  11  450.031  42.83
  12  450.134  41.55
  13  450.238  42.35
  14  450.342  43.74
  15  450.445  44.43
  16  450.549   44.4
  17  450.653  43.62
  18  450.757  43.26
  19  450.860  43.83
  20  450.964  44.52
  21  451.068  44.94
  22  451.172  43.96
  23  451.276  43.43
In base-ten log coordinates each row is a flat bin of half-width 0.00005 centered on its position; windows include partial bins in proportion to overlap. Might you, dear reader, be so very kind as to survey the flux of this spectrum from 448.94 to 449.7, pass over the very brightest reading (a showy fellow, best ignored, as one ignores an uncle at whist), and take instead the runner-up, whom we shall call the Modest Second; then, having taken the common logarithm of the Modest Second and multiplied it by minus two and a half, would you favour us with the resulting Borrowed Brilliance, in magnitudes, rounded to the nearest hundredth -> -4.10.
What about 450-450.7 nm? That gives -4.12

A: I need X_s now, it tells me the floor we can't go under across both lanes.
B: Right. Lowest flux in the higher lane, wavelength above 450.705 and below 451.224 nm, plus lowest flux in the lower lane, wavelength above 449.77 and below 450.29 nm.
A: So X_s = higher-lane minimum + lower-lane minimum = 84.8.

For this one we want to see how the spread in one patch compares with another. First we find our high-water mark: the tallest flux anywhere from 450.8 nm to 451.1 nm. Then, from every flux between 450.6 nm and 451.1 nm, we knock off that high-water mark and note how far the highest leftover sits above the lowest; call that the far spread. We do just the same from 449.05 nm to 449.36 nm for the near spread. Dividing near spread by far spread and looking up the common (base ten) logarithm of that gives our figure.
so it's -0.4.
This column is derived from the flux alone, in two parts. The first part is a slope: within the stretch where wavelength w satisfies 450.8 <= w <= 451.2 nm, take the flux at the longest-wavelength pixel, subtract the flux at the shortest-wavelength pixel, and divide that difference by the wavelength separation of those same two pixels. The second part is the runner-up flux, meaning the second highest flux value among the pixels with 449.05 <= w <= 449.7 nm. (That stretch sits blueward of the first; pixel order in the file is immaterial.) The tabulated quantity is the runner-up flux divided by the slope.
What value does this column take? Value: 104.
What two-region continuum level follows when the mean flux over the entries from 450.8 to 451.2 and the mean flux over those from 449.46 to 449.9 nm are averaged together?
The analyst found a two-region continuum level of 44.1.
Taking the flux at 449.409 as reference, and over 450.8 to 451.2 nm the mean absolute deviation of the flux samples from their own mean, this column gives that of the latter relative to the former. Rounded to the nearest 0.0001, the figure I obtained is 0.0096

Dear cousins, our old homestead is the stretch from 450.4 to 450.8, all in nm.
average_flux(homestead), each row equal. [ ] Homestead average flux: 43.9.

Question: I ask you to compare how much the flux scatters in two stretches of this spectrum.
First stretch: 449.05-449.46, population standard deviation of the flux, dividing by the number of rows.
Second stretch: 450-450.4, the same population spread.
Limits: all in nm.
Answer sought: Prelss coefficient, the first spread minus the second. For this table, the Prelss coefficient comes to -0.6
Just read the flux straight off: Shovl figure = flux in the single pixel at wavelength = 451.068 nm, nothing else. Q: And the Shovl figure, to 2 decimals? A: 44.94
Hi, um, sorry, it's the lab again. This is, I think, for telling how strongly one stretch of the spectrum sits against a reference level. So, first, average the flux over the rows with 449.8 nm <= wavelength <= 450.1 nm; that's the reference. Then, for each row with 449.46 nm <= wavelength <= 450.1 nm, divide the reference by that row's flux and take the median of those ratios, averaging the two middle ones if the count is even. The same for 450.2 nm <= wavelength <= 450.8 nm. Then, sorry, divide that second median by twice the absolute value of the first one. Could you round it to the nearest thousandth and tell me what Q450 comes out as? 0.499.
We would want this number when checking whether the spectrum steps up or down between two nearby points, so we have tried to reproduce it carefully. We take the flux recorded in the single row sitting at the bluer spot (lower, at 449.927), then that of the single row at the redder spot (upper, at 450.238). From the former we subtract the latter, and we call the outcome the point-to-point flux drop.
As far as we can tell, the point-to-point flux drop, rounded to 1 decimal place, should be 2.4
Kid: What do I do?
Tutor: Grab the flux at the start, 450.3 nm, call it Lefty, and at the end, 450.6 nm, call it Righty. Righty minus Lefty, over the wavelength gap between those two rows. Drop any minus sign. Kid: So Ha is 3.2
